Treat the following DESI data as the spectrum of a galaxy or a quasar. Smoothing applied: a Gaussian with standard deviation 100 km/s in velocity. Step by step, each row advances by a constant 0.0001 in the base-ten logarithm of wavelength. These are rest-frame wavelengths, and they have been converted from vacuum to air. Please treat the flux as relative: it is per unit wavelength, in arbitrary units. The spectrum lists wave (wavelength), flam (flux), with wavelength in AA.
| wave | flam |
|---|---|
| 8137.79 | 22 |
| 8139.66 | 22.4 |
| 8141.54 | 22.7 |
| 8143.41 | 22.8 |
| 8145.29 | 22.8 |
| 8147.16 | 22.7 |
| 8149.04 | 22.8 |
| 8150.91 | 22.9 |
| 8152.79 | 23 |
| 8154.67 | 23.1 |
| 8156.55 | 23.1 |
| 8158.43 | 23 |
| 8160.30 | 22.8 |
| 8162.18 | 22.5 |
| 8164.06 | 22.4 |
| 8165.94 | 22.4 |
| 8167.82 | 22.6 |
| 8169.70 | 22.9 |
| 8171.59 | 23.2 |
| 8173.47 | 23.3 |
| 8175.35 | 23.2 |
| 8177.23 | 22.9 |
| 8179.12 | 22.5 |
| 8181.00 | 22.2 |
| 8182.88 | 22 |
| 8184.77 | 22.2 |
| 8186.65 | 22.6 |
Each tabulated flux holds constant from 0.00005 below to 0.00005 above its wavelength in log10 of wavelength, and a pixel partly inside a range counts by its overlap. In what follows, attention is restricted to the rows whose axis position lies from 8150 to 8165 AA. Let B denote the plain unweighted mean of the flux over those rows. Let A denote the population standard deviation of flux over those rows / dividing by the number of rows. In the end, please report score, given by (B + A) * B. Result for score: 528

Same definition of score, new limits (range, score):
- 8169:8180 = 535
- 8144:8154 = 524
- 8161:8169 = 507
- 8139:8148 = 518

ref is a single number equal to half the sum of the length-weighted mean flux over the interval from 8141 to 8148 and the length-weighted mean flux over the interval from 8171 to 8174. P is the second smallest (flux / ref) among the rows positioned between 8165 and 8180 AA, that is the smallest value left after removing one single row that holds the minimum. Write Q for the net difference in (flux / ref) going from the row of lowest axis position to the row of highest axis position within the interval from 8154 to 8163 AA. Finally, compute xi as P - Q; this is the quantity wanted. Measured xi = 1.00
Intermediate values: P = 0.978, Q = -0.0261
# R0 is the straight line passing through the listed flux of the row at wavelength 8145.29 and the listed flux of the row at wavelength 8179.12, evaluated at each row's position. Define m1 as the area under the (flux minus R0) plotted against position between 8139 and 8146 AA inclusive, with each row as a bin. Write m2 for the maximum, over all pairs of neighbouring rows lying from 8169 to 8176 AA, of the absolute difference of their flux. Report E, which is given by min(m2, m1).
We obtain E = -1.0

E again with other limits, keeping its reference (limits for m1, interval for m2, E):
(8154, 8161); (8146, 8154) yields 0.1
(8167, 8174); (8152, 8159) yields 0.1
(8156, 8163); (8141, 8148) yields 0.1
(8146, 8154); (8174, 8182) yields 0.4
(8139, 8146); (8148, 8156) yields -1.0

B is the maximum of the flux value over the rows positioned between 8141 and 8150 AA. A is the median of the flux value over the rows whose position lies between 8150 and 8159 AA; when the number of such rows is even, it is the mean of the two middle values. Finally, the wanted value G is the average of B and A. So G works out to 22.9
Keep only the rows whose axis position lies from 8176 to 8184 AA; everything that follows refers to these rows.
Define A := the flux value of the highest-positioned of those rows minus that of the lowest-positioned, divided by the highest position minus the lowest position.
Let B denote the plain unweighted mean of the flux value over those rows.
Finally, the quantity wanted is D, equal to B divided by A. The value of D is -141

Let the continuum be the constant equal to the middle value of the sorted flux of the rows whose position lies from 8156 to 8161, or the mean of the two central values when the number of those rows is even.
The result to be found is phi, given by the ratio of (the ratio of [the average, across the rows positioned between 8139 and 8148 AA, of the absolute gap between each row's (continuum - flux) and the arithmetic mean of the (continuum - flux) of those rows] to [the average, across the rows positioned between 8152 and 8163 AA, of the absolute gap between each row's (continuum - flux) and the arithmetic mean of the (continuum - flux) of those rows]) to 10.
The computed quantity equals 0.06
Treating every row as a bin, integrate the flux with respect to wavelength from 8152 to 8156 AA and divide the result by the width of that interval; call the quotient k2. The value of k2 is 23.0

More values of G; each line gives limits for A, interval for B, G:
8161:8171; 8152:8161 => 22.8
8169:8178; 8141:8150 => 23.0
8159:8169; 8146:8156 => 22.8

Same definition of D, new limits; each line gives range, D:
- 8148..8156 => 431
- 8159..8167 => -318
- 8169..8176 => 436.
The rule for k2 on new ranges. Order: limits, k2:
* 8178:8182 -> 22.4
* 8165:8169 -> 22.5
